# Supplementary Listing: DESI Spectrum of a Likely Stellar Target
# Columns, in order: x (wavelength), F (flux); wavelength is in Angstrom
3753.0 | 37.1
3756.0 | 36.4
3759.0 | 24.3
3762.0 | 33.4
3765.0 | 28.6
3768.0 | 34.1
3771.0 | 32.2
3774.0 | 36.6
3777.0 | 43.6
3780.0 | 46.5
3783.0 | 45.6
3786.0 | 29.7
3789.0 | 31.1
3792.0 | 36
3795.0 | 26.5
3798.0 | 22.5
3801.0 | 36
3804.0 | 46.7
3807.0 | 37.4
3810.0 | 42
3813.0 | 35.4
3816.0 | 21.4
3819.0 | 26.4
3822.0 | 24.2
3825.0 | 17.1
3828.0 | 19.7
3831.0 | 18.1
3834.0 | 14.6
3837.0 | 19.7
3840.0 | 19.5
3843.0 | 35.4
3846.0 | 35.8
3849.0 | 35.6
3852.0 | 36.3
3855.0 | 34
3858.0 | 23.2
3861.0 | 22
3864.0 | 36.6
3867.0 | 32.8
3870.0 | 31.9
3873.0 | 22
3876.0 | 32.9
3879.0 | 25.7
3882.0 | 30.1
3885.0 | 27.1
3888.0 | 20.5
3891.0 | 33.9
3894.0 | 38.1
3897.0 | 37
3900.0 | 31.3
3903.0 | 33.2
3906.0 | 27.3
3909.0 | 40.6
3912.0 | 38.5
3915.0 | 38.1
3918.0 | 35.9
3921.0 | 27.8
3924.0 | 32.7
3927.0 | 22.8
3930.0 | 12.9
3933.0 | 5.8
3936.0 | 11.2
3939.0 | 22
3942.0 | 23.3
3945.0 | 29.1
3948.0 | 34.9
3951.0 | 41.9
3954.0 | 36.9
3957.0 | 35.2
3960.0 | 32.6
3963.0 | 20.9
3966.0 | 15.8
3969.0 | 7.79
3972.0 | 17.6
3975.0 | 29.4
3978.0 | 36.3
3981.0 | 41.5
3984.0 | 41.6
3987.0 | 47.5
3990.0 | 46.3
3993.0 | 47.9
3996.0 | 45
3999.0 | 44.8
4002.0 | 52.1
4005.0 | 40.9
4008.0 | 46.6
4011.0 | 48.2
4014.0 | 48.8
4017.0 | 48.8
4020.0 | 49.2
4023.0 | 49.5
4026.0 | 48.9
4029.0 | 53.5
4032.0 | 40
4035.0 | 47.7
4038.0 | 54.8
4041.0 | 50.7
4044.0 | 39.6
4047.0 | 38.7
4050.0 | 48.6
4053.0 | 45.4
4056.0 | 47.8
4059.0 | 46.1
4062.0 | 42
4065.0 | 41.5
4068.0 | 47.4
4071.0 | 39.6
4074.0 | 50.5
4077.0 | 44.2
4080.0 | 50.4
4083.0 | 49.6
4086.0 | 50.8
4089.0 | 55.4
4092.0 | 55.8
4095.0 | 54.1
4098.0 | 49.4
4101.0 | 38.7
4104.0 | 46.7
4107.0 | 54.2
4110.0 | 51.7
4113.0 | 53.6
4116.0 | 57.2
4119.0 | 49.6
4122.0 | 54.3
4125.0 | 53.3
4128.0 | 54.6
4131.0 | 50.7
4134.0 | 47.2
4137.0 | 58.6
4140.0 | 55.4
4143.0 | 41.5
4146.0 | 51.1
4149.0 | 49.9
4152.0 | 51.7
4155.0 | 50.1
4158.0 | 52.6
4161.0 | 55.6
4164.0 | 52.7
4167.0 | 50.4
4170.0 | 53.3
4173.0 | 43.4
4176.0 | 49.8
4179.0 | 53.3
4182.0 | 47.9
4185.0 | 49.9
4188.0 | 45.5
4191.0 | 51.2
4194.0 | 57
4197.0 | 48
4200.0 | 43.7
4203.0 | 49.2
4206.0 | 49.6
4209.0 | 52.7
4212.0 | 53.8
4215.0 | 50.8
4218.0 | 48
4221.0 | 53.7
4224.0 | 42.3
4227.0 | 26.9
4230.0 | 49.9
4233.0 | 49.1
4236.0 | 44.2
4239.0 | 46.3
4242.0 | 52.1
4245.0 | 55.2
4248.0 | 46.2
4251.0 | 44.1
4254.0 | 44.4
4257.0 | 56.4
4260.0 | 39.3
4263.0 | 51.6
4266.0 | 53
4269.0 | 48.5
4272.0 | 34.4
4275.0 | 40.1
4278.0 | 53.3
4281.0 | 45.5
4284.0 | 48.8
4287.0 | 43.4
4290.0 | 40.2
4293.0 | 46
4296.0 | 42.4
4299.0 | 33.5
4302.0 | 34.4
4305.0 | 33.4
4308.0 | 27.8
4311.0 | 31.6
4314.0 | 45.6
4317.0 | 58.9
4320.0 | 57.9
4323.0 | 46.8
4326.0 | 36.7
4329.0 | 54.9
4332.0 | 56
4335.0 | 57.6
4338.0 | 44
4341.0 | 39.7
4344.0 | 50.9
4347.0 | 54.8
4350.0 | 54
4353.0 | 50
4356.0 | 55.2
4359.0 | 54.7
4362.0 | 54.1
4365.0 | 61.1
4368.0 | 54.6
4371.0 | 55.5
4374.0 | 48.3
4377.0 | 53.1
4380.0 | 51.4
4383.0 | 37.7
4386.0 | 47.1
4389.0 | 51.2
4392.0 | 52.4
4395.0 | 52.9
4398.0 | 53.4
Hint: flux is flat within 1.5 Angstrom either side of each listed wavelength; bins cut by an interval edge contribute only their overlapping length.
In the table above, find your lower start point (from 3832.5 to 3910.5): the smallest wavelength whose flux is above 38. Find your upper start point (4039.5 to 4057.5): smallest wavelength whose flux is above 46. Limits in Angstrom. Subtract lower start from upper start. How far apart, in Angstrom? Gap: 147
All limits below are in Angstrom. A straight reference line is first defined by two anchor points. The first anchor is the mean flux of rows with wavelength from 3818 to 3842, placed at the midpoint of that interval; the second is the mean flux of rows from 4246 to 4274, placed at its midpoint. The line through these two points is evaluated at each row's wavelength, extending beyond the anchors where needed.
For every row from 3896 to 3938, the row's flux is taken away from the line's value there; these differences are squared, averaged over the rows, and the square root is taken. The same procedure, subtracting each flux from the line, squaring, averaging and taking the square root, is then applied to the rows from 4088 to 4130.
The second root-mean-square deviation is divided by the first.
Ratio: 1.34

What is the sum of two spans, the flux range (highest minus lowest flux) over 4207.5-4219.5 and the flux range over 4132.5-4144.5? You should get 23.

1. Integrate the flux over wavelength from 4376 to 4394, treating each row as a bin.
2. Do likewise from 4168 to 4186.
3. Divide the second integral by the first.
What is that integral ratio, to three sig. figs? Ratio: 1.02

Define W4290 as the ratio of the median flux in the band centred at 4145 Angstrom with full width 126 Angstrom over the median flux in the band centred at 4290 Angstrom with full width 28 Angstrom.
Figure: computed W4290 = 1.2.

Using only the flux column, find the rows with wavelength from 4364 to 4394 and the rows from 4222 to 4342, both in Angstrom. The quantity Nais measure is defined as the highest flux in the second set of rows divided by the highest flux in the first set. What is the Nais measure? 1.0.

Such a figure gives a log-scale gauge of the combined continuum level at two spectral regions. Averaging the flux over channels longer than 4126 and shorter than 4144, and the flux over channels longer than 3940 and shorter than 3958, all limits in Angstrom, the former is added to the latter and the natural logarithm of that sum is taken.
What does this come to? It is 4.441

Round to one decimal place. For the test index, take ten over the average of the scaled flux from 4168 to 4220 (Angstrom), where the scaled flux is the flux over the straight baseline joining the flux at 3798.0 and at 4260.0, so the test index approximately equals 7.4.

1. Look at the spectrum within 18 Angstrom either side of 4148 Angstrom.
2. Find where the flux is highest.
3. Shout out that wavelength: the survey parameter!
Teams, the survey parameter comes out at 4137.0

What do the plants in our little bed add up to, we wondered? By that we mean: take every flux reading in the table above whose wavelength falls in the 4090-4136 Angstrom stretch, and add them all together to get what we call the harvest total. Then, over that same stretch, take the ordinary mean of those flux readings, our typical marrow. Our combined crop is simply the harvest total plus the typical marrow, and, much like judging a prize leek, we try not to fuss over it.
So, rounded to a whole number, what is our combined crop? 823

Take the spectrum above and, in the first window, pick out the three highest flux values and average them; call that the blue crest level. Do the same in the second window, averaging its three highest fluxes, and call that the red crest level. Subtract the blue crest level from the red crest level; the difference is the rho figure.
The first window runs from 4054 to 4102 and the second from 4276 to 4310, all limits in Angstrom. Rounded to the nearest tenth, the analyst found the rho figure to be -5.7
